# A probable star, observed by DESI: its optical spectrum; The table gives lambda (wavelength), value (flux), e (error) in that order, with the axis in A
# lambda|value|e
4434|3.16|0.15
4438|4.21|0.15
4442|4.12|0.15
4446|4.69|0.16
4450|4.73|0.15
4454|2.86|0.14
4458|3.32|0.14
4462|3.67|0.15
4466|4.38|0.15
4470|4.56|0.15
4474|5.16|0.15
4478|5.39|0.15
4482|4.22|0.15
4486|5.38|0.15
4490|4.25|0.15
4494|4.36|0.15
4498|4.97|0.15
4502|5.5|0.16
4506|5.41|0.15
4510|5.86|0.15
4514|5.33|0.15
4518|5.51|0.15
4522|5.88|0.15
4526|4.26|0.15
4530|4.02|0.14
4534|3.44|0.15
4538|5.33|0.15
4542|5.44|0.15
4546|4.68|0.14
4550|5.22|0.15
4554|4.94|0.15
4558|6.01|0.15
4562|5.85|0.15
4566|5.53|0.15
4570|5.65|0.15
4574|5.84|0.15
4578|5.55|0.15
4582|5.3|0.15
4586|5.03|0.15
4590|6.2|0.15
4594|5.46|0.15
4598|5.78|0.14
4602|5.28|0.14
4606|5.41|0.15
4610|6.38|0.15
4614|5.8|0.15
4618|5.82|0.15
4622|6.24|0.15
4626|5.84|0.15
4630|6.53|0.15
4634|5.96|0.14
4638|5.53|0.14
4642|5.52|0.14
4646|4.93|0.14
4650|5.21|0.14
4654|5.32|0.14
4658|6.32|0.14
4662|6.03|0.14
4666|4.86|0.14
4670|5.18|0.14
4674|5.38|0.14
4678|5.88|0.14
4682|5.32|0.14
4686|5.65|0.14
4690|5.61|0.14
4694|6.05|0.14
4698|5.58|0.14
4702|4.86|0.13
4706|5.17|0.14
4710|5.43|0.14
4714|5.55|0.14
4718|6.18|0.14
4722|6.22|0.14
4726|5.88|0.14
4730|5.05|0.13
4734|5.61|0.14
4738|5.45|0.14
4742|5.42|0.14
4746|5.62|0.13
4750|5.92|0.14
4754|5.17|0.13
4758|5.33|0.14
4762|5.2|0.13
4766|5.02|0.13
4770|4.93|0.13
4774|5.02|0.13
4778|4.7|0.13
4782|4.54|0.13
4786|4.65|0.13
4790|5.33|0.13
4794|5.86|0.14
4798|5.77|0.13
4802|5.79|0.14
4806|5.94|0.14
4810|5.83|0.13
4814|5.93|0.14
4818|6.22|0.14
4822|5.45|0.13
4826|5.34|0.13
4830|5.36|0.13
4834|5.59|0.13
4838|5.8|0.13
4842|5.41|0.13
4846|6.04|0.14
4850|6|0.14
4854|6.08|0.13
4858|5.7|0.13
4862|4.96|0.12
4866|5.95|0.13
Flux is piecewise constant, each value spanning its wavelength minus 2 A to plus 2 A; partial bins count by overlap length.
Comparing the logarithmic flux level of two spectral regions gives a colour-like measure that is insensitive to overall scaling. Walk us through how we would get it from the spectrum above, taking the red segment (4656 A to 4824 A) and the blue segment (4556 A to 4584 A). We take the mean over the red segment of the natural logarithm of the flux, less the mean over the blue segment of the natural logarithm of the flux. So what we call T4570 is -0.03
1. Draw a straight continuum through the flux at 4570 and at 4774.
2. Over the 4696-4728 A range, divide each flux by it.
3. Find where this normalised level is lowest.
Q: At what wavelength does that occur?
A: 4702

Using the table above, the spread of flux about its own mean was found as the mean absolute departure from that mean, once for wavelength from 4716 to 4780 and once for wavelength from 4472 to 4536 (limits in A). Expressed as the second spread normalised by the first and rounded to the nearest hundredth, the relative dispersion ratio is 1.72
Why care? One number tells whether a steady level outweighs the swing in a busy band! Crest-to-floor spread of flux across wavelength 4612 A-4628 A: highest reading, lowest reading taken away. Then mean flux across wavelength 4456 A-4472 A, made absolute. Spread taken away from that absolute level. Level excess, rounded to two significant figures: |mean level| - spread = 3.5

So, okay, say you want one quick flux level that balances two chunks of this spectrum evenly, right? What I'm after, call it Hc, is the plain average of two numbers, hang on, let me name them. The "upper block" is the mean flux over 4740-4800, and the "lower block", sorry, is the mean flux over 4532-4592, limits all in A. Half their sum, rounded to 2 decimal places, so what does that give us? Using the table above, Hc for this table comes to 5.28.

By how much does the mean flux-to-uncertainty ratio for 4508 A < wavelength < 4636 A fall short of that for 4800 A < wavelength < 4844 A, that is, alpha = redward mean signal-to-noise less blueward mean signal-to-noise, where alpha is 5.7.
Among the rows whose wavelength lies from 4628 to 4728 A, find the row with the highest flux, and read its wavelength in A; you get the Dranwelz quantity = 4630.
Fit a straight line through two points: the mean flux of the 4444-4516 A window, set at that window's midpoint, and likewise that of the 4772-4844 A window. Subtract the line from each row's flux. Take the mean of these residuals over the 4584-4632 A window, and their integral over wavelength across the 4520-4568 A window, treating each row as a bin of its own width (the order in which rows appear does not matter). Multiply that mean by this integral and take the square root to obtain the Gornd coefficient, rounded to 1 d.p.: 3.0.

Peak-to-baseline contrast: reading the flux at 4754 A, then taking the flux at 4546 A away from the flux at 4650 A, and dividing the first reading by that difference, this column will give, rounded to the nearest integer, 10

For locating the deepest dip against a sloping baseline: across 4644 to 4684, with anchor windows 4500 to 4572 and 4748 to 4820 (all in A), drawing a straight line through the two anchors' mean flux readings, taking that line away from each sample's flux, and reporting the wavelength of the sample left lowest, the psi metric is 4666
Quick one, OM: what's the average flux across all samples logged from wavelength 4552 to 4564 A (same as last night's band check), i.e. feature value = 5.60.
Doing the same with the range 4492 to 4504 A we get 4.94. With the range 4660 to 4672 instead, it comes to 5.36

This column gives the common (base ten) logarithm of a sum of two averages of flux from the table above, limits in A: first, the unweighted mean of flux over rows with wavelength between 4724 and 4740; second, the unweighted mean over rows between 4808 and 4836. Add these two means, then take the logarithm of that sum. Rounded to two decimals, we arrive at 1.05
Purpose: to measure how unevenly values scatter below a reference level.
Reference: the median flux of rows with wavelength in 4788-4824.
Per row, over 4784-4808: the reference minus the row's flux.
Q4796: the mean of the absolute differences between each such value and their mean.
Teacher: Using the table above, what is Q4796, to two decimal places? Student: 0.38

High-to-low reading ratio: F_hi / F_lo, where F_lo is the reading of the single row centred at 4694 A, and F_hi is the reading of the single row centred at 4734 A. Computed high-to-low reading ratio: 0.93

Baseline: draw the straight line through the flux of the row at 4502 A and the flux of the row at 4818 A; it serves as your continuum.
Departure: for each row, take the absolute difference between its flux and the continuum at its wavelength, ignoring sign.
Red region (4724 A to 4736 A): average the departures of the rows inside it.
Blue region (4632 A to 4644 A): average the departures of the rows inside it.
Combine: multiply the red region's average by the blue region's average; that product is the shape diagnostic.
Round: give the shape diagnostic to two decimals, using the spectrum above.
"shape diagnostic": 0.12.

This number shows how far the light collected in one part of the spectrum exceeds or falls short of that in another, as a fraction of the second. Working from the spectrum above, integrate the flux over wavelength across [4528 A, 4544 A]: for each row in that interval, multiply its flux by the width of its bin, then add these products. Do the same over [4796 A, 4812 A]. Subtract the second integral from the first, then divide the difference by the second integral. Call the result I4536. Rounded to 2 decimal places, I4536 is -0.22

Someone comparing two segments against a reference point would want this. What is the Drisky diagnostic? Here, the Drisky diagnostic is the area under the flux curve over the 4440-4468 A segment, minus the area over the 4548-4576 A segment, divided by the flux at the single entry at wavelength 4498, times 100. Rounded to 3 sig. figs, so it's -907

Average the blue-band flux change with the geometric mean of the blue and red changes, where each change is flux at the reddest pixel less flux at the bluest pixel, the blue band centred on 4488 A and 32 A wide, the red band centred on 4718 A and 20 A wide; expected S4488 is 0.37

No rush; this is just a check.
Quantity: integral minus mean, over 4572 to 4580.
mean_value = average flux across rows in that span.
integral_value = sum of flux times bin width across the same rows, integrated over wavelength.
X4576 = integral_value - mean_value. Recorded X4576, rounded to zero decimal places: 40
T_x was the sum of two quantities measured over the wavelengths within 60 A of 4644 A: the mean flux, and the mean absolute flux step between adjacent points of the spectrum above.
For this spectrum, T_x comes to 6.11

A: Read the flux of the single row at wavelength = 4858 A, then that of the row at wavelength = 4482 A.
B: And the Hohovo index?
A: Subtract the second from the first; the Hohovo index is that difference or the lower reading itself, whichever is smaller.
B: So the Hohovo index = 1.48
